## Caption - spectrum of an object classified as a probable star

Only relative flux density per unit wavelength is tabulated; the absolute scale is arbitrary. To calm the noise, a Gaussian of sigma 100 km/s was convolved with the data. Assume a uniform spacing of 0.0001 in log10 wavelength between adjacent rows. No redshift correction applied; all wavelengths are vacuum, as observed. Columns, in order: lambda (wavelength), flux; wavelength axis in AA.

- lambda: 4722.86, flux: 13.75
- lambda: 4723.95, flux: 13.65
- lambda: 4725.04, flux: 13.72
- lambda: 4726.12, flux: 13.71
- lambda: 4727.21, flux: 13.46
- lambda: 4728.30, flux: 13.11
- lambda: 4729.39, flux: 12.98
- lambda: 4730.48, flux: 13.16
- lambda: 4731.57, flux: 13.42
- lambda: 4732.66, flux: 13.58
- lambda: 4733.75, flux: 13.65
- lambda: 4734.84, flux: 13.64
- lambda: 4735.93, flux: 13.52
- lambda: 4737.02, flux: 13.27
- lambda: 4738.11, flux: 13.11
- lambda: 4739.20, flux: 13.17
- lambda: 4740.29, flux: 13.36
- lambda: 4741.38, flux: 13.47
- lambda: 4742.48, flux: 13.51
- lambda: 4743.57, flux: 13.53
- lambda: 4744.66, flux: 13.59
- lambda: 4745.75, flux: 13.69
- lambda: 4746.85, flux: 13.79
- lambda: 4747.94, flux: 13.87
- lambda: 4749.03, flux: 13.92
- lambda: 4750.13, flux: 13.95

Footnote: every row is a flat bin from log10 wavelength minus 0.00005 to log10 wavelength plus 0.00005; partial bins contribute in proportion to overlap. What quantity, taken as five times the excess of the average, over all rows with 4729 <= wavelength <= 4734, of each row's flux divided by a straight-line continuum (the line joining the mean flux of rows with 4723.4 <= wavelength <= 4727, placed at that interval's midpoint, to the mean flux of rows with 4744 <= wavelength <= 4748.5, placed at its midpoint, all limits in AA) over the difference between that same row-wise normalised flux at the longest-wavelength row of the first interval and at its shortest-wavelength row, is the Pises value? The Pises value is 4.6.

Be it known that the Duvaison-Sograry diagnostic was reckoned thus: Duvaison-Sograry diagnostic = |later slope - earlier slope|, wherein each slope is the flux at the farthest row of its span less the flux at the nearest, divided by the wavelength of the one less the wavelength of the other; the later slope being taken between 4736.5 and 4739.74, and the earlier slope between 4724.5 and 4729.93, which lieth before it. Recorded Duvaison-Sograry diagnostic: 0.124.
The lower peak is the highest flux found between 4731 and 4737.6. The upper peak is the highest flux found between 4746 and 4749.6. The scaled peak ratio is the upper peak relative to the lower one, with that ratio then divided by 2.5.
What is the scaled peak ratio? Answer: 0.408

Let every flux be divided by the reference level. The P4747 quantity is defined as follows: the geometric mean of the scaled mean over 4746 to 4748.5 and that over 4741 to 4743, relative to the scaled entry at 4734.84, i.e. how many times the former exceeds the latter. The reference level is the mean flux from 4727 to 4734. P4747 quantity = 1.00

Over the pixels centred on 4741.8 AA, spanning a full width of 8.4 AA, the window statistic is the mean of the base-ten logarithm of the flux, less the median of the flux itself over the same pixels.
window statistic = -12.4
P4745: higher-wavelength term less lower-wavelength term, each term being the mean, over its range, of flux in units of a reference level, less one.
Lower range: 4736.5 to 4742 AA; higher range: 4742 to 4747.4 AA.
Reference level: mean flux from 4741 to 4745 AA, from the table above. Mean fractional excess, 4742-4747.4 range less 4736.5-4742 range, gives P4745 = 0.026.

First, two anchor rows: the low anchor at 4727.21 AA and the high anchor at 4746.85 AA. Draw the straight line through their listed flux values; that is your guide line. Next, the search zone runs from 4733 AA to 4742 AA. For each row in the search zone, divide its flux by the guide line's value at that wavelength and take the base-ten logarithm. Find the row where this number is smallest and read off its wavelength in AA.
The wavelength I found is 4738.11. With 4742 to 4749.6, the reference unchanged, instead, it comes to 4742.48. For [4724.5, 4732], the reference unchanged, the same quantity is 4729.39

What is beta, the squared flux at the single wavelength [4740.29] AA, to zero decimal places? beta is 178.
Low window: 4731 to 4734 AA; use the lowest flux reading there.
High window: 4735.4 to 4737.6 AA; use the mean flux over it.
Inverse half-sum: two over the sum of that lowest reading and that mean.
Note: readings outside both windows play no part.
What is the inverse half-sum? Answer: 0.0746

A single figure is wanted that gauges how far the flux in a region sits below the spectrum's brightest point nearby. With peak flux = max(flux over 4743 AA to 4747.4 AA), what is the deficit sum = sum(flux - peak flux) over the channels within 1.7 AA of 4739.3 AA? -1.7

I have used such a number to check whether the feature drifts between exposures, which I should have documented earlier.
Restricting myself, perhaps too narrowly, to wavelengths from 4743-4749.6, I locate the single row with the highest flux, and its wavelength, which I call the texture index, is 4749.03 AA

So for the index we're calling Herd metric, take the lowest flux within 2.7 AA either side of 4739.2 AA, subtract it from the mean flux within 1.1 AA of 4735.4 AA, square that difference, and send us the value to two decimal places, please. 0.22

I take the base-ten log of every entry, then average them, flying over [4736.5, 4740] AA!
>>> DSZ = 1.12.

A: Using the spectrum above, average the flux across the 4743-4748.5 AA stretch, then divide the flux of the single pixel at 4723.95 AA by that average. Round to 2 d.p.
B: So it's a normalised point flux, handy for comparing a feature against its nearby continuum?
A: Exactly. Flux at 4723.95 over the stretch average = 1.00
